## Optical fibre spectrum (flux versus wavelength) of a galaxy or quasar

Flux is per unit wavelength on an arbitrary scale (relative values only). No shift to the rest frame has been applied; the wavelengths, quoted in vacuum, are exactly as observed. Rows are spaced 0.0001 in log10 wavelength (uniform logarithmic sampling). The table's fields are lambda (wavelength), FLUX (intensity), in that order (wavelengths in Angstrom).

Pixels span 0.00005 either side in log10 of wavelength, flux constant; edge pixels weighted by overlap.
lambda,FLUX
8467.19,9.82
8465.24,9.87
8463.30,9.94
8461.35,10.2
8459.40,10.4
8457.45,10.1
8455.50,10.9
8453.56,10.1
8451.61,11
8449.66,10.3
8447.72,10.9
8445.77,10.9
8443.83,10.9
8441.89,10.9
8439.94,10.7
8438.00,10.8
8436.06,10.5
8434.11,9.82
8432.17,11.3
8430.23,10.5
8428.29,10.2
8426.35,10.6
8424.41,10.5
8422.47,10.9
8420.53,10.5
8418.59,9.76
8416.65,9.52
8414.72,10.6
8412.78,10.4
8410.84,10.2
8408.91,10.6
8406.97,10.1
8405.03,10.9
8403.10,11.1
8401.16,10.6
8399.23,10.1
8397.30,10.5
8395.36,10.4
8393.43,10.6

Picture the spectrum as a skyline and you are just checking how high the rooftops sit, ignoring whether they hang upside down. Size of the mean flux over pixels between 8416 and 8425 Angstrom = 10.2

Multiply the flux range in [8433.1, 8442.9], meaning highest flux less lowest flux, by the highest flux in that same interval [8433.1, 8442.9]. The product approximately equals 11.8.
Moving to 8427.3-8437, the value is 16.7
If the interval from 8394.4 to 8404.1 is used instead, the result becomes 11.1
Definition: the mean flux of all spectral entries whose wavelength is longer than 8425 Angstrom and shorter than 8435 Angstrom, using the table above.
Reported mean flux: 10.5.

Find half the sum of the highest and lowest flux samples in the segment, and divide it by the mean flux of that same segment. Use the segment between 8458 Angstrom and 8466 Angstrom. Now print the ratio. 1.00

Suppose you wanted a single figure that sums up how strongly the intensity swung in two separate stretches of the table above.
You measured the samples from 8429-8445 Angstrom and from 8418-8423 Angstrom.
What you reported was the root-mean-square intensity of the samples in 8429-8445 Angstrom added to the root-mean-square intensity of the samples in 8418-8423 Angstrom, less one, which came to 20.1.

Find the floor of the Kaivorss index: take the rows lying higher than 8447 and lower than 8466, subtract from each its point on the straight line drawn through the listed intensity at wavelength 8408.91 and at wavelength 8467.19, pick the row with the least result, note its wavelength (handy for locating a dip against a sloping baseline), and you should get 8465.24 Angstrom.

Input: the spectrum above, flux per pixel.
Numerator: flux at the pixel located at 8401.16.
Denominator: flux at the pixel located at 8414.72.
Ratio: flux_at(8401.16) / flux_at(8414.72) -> 1.00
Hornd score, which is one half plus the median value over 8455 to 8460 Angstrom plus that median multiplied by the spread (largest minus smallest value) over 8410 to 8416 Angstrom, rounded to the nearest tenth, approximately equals 15.1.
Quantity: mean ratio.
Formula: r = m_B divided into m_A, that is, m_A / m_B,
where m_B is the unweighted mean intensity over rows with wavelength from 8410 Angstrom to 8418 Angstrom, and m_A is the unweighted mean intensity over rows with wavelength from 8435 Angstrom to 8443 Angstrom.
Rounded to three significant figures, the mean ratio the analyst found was 1.05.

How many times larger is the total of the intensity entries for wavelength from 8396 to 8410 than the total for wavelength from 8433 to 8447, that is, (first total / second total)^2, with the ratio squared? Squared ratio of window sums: 0.98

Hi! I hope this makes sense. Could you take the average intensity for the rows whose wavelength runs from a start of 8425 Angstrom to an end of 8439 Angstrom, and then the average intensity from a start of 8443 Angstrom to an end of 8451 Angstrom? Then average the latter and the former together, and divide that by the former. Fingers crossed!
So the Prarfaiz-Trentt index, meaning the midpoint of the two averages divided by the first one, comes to 1.01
